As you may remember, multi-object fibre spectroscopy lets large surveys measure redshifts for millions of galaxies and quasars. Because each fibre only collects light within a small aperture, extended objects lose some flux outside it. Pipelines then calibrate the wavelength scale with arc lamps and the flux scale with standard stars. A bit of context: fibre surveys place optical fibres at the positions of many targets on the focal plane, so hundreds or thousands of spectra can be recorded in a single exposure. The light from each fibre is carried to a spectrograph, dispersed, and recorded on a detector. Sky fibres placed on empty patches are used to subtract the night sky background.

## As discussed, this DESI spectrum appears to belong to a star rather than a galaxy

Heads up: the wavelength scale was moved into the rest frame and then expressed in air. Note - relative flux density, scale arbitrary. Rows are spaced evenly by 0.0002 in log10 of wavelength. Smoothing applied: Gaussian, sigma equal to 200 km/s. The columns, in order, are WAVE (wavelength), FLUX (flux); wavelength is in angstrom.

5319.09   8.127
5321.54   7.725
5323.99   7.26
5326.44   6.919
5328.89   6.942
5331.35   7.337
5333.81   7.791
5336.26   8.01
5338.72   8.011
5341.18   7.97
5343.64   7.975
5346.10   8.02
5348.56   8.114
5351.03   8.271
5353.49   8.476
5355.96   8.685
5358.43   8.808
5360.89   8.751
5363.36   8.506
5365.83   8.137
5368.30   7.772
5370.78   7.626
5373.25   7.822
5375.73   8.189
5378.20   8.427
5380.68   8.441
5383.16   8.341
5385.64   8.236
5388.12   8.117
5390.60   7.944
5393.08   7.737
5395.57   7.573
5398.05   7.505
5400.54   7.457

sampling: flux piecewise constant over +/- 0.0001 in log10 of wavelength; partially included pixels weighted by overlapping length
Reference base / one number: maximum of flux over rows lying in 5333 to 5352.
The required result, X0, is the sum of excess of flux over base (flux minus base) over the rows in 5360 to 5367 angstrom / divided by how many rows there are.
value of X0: 0.2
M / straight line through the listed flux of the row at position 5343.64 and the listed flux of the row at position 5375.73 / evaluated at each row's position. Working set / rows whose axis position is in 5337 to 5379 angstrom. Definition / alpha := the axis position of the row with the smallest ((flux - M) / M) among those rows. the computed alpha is 5370.78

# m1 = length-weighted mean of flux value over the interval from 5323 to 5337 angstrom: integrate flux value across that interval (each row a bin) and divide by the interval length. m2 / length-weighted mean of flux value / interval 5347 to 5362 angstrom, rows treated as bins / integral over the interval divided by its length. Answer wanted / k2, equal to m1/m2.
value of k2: 0.87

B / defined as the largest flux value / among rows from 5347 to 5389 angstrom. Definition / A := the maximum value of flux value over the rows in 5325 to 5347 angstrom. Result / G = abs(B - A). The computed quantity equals 0.79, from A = 8.02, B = 8.808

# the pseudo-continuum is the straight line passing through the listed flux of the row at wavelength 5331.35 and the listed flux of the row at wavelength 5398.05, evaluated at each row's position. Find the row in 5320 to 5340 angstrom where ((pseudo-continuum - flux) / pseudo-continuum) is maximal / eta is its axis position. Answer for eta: 5326.44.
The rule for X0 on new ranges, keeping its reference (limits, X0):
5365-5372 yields -0.4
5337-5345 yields -0.3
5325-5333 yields -1.2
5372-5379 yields -0.1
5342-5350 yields -0.2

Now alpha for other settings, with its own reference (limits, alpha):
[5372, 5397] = 5395.57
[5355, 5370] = 5368.30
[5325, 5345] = 5326.44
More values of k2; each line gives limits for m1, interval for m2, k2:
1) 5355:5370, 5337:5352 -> 1.04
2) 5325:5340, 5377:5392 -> 0.91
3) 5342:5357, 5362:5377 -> 1.03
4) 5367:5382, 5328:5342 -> 1.05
